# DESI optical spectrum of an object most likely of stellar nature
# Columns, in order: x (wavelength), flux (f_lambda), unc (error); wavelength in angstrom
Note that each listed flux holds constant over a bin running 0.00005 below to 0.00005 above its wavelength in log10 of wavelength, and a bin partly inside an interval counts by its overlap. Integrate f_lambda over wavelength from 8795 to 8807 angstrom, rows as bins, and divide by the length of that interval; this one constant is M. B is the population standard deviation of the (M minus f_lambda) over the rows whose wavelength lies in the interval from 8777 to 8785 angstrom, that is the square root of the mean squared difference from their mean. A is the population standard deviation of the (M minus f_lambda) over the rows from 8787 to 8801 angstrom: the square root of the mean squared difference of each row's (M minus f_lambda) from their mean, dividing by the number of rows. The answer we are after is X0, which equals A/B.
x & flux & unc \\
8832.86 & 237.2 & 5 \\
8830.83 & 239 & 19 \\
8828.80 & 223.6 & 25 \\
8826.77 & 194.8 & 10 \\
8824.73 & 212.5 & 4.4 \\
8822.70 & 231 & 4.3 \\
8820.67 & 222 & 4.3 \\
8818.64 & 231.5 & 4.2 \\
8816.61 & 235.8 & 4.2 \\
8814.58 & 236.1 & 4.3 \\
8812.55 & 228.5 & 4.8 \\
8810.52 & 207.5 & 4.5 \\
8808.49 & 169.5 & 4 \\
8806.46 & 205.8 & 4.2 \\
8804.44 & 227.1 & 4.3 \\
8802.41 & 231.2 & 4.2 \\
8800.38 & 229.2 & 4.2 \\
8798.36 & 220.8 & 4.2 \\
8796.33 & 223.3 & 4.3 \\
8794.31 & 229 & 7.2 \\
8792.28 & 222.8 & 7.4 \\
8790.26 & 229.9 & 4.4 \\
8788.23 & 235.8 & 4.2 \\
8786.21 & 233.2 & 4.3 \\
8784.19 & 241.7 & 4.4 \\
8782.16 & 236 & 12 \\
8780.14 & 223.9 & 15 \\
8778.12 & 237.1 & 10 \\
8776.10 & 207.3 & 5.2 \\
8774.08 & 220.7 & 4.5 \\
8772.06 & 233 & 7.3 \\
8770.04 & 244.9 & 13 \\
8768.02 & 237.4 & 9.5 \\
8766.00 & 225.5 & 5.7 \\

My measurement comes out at 0.74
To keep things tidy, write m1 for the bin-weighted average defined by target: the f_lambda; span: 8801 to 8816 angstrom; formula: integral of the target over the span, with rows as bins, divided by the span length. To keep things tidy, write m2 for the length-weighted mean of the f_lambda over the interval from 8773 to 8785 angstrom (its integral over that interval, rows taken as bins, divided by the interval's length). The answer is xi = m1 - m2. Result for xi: -11.6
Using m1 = 216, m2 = 228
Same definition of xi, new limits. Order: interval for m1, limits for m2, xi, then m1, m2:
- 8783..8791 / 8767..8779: 5.2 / 235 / 230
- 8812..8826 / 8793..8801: 2.2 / 228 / 225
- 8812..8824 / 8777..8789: -3.9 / 231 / 234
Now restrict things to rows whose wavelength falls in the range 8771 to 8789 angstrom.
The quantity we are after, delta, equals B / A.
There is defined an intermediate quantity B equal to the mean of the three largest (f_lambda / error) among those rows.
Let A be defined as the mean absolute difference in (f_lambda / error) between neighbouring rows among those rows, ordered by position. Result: 5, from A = 11.7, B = 55.1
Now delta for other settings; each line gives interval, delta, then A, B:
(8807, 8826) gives 17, 3.2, 55.4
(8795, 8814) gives 21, 2.6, 54.1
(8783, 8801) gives 8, 6.6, 55.2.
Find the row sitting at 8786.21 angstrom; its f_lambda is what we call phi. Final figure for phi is 233.2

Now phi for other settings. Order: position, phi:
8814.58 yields 236.1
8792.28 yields 222.8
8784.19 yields 241.7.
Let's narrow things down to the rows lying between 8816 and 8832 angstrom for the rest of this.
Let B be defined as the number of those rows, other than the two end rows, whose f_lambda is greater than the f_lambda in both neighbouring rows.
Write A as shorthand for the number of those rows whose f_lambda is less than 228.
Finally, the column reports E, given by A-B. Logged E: 3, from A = 4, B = 1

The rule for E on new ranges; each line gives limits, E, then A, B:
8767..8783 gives 1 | 3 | 2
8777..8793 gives 0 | 2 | 2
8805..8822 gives 3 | 4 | 1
